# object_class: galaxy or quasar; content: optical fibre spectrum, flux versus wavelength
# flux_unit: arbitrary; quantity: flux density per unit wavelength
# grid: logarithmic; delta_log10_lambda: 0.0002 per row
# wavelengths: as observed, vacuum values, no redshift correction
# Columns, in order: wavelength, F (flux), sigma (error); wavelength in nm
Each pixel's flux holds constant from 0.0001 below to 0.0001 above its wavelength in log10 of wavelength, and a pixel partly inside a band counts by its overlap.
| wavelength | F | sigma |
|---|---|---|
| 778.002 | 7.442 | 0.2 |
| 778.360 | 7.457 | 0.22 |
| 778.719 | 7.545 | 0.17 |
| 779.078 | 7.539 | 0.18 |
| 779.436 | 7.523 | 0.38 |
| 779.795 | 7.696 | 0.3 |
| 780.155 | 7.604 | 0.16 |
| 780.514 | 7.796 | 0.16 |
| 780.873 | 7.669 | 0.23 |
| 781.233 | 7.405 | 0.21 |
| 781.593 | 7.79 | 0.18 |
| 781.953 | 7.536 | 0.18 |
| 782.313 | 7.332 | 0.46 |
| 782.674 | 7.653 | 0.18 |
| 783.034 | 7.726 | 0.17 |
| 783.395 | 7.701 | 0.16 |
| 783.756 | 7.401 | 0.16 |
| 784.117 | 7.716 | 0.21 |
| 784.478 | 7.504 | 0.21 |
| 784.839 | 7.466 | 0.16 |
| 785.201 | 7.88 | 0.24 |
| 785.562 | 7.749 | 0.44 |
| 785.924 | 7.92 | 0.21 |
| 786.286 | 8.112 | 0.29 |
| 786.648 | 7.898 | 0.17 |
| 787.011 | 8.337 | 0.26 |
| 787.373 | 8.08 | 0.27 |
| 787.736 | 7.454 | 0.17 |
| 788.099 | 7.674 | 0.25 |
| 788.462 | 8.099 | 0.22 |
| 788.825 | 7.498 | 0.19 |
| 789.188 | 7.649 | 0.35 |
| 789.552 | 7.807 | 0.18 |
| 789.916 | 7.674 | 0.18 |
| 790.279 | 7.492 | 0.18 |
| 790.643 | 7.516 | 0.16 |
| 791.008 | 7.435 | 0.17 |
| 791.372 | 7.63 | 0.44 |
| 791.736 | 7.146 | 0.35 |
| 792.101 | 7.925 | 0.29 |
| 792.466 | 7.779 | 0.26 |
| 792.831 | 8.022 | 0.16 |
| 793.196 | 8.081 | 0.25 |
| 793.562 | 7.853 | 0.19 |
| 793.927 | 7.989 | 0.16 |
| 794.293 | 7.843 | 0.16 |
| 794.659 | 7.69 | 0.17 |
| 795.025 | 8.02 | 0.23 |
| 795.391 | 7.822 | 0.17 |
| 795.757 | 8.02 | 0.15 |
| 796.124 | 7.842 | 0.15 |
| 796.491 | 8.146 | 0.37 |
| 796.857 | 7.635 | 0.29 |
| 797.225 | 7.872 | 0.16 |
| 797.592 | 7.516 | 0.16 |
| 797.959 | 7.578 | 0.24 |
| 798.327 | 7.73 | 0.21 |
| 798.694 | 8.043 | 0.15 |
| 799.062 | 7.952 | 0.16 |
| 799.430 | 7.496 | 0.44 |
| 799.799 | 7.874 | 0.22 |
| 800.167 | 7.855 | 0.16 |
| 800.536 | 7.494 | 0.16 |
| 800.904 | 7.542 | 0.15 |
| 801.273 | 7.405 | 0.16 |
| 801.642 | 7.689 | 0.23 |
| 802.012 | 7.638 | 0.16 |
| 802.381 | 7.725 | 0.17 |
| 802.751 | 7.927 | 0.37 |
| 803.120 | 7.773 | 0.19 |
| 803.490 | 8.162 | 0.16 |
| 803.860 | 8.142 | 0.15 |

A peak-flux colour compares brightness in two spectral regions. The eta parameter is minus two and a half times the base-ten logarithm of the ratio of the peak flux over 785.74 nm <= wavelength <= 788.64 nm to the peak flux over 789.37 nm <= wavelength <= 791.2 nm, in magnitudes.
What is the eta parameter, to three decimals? -0.071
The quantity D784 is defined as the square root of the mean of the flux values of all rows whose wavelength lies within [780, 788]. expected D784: 2.778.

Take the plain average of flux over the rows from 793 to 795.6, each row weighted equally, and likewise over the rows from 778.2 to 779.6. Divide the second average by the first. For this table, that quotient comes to 0.95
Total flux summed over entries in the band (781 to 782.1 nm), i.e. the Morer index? 23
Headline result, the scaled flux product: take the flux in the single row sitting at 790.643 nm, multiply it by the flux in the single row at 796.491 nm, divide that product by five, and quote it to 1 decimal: 12.2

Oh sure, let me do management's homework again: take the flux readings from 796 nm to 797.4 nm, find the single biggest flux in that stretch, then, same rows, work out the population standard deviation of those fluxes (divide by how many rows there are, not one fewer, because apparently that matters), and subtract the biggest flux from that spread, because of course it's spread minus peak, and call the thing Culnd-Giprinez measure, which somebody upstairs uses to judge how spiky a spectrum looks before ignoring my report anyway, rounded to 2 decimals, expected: -7.96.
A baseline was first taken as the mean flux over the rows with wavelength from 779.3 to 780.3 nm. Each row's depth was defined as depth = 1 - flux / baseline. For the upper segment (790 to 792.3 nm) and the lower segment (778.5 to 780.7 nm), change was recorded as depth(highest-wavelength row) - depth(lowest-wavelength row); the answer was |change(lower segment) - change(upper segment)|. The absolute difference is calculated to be 0.024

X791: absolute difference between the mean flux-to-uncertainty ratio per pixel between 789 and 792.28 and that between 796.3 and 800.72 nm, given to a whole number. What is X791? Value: 5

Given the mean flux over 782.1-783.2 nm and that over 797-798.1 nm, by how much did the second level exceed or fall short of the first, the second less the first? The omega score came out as 0.09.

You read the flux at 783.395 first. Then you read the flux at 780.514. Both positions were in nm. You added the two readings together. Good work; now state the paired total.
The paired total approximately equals 15.50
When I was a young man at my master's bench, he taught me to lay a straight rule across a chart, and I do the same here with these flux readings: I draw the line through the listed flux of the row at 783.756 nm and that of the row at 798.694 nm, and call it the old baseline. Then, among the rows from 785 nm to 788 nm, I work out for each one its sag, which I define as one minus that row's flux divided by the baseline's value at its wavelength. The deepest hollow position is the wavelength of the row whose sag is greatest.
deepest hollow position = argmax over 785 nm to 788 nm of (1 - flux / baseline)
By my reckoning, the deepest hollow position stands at 787.736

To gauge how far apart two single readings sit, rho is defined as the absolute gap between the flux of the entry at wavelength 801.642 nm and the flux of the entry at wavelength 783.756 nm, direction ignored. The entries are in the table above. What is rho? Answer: 0.29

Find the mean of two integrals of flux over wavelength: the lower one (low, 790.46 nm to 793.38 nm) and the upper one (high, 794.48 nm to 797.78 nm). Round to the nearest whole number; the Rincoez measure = 24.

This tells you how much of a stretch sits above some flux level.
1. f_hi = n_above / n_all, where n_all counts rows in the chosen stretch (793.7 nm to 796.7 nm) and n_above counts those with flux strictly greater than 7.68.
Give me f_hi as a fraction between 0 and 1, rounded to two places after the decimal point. 1.00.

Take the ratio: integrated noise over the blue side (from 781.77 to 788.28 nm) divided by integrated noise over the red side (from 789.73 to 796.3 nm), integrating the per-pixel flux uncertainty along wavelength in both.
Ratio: 1.09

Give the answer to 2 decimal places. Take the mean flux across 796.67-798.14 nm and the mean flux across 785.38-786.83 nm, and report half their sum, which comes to 7.79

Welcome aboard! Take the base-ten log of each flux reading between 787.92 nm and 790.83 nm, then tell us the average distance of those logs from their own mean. 0.0077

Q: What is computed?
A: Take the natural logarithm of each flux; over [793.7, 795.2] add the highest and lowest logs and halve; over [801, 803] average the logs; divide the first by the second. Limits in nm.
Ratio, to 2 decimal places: 1.01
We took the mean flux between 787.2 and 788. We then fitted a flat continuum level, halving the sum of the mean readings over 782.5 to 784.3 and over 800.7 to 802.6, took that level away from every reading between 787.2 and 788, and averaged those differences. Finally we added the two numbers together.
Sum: 7.9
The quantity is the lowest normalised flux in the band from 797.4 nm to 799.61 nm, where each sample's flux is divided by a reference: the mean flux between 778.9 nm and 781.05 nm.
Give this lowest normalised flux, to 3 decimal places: 0.981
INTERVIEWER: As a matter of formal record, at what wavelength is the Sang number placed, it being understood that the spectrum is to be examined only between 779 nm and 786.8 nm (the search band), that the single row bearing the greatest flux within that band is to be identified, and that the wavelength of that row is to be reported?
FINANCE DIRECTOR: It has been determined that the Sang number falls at 786.286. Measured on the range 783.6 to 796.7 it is 787.011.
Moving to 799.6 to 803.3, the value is 802.751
